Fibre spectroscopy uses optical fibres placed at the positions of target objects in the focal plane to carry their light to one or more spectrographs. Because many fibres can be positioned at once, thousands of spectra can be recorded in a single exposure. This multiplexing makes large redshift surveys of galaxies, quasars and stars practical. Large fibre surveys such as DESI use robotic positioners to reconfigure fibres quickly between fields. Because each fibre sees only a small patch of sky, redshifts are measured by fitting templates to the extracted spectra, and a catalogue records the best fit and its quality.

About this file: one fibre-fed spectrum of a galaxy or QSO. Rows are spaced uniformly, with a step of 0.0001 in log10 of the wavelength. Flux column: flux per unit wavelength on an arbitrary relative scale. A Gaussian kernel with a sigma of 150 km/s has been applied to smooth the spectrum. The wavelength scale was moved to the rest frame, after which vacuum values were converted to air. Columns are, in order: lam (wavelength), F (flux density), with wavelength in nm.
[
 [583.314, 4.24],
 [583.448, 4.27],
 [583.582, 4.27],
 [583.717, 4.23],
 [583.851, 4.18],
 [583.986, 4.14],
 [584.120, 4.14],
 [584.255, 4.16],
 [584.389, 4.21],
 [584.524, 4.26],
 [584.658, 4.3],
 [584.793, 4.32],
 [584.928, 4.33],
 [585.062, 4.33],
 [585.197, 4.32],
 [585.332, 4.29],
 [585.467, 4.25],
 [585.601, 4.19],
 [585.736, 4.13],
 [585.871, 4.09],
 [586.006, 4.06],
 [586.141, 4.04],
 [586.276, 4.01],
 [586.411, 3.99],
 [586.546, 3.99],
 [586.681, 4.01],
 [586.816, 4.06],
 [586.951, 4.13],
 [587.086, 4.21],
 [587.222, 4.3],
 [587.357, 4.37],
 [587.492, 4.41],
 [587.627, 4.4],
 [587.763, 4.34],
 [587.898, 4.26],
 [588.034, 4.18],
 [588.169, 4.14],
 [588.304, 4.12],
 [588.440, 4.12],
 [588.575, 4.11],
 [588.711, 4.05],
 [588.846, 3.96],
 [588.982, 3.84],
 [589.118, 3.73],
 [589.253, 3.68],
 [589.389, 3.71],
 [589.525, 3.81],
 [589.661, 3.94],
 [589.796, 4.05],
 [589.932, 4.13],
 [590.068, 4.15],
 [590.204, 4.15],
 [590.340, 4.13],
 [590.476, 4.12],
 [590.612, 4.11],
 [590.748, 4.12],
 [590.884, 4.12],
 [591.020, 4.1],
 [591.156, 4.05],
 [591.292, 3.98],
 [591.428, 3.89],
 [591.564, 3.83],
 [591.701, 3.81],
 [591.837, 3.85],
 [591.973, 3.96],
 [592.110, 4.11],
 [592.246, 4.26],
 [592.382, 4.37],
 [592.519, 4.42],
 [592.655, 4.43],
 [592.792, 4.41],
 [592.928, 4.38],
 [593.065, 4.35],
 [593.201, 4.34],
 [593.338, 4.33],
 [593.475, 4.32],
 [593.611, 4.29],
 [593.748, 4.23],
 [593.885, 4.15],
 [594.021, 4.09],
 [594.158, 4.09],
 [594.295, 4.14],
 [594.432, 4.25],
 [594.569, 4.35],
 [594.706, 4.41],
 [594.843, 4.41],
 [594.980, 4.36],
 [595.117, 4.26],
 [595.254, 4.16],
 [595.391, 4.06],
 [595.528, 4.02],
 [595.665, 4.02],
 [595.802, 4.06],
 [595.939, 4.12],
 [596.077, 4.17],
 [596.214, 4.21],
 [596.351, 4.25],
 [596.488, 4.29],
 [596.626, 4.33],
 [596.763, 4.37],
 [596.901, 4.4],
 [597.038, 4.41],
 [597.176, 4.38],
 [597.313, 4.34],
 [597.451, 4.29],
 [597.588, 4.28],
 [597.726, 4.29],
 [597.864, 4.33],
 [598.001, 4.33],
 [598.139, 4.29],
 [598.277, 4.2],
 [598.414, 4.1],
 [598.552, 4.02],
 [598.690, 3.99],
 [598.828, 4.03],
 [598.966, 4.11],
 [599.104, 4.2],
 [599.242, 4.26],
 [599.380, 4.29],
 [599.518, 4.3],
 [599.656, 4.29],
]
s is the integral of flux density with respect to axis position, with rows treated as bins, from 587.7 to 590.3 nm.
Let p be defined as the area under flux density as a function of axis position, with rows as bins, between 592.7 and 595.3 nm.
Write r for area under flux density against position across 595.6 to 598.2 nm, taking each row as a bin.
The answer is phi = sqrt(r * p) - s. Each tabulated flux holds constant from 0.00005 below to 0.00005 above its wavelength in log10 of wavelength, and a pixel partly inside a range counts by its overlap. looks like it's 0.65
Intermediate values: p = 11.1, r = 11.1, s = 10.5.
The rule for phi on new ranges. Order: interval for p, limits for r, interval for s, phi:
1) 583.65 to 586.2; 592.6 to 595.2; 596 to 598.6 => -0.18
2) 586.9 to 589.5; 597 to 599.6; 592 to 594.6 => -0.28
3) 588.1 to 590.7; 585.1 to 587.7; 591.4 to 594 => -0.29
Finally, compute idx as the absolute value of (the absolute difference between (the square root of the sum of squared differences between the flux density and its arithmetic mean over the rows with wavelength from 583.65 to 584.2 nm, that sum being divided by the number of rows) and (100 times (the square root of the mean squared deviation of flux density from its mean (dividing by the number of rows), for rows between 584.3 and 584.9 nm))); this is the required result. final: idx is 4.2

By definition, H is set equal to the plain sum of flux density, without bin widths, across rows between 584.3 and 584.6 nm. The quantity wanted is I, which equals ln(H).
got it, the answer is 2.14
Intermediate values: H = 8.47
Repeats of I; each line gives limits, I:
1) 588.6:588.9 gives 2.08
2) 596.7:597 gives 2.17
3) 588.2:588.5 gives 2.11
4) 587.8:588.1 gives 2.13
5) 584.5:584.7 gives 2.15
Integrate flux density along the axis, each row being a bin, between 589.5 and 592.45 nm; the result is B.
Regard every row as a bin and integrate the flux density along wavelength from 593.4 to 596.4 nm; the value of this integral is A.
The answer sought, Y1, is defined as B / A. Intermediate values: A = 12.6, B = 12.0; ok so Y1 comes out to 0.95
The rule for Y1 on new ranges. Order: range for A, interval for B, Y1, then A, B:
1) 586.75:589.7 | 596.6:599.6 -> 1.06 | 12.1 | 12.8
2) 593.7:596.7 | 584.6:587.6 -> 1.00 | 12.6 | 12.6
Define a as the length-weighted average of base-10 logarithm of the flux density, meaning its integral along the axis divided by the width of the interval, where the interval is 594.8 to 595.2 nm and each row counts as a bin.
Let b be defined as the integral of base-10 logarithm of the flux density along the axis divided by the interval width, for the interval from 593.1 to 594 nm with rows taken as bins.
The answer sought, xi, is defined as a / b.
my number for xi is 1.01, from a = 0.637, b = 0.631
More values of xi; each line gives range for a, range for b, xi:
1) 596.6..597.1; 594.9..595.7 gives 1.04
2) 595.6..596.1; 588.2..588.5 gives 0.99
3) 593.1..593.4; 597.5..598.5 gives 1.01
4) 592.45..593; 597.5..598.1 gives 1.01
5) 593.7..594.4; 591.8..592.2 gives 1.03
